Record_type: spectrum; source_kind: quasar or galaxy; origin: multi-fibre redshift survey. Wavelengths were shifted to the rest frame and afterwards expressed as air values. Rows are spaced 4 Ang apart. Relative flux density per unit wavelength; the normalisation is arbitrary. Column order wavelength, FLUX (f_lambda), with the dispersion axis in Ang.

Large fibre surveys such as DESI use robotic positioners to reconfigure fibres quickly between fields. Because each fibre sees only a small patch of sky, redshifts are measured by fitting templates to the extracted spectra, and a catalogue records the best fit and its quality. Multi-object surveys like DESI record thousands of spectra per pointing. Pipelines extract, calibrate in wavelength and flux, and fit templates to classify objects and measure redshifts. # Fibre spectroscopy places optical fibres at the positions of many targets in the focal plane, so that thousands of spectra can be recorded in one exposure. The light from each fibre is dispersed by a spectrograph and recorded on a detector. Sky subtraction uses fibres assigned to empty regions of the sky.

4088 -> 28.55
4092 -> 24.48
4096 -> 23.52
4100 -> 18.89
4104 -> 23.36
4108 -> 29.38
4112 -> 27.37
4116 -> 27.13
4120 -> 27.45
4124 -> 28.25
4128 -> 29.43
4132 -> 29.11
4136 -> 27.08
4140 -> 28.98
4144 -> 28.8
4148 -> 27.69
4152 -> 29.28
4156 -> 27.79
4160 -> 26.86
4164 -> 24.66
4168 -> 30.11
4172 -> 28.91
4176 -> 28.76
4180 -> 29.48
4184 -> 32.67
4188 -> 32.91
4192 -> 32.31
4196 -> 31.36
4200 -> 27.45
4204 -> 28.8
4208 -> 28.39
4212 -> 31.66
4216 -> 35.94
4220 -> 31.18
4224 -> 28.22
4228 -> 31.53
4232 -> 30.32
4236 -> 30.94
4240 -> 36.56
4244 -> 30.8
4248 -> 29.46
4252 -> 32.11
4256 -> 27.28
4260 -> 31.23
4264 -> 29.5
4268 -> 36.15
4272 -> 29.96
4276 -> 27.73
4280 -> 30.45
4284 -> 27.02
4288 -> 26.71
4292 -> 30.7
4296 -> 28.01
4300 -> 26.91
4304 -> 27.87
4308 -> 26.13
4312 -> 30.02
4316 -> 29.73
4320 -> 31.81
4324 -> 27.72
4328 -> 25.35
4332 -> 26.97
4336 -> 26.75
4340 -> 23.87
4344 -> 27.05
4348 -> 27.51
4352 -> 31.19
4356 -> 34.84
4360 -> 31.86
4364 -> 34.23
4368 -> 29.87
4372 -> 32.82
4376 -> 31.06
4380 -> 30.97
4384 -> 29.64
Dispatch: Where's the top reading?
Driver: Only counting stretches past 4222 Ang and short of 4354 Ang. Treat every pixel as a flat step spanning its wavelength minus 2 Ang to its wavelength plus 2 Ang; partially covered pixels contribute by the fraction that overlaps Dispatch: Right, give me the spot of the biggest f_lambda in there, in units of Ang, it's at 4240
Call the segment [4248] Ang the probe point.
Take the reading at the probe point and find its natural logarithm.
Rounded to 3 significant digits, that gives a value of 3.38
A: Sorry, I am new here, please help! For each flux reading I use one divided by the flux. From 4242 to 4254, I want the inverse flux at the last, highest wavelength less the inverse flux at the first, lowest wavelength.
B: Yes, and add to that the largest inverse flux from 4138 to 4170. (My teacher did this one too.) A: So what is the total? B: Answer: 0.039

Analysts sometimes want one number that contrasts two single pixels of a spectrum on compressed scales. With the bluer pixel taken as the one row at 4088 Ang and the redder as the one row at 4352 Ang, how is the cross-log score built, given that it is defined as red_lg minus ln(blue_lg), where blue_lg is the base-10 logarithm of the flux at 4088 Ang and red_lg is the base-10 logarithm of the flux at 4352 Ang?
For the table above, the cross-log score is 1.12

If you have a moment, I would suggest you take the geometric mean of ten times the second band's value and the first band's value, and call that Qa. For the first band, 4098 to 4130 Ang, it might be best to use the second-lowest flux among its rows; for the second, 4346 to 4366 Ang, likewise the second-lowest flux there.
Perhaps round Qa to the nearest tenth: 85.4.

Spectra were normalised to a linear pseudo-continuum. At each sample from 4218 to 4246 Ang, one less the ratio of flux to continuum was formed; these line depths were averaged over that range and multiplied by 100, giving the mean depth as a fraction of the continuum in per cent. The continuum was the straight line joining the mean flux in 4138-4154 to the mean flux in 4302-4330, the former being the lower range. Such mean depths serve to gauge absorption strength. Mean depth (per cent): -10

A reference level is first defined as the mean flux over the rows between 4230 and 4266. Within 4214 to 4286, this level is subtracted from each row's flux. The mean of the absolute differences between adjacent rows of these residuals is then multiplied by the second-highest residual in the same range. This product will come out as 18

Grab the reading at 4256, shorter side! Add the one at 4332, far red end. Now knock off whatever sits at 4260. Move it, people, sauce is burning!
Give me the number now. 23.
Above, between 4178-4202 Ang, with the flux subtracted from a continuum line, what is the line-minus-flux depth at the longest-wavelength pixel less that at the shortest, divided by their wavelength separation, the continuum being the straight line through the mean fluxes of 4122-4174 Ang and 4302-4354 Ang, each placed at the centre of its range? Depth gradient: 0.10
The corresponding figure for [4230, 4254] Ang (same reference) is -0.09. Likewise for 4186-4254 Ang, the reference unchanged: 0.01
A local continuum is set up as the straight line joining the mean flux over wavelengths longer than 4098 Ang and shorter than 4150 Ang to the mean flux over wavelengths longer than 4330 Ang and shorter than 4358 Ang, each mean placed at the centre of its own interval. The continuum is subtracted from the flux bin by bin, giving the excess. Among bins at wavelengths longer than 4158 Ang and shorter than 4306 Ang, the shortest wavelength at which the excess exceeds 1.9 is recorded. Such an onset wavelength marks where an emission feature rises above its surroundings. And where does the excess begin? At 4168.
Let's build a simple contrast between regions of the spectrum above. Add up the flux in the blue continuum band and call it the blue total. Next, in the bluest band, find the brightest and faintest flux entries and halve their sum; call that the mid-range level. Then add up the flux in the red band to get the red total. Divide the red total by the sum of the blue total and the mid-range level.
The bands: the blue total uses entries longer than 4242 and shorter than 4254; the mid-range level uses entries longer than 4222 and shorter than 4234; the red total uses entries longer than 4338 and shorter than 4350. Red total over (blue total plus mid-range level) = 0.64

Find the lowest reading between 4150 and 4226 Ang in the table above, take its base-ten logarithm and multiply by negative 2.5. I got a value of -3.48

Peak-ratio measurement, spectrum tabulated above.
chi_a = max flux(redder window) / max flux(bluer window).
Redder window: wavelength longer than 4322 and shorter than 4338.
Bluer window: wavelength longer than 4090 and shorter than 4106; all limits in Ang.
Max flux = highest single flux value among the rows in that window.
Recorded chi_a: 1.13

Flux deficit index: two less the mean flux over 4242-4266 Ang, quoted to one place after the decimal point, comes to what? -28.1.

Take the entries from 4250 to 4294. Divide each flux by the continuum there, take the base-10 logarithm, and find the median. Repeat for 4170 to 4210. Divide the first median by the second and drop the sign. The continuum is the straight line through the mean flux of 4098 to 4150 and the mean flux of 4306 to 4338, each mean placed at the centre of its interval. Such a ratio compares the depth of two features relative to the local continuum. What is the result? 1.2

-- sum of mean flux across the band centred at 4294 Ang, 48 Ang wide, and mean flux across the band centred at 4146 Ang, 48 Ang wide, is 56.6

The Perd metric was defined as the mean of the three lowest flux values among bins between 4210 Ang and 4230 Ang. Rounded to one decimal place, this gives 30.3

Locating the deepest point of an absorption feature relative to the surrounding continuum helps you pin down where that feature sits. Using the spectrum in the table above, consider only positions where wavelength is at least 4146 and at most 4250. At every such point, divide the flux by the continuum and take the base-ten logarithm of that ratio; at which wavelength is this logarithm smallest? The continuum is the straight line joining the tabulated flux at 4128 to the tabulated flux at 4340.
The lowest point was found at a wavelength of 4164 Ang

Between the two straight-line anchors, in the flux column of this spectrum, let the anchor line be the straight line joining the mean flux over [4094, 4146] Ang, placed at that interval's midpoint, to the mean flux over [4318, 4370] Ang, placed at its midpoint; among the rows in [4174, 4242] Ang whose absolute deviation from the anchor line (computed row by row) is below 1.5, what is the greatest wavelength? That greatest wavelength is 4224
